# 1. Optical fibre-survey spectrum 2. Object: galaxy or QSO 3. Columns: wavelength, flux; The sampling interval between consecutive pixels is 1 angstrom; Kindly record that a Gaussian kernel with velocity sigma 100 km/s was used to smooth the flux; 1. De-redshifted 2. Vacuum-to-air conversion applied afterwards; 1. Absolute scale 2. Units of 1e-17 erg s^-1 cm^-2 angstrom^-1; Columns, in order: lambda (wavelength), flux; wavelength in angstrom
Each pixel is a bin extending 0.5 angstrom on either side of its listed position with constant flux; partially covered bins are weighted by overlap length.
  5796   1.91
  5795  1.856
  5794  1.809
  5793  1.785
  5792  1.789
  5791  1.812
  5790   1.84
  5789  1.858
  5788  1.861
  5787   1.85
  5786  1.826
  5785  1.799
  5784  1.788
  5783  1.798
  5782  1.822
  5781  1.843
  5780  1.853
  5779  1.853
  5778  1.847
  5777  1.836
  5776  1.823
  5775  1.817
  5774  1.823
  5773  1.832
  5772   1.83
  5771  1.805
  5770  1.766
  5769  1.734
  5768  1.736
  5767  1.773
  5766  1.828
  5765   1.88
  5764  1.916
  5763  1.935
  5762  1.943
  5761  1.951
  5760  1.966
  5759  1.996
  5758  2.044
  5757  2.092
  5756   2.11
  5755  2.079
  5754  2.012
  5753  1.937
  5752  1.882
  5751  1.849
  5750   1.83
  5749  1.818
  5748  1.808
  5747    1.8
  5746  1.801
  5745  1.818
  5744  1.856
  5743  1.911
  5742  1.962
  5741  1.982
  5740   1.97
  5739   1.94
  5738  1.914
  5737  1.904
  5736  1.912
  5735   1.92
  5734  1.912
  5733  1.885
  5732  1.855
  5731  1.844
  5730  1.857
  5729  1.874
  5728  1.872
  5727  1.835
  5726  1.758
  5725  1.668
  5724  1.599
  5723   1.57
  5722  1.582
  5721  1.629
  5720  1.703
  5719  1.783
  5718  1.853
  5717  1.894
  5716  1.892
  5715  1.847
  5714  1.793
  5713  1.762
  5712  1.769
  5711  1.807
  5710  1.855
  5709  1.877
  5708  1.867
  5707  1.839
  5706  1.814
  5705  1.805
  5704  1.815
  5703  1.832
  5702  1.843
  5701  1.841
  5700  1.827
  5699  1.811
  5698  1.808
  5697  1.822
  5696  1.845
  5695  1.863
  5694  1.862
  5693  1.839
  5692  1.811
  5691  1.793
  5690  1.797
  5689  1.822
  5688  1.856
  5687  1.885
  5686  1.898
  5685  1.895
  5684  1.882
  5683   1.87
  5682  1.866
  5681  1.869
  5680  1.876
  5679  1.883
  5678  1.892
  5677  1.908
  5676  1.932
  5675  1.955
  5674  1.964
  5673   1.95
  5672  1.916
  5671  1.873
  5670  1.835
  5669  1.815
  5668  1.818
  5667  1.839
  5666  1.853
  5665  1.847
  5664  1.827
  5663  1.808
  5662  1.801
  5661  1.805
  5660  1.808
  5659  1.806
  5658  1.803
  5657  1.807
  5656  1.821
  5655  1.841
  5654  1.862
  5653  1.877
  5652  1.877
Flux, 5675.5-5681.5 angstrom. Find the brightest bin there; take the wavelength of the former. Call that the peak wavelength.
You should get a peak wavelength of 5676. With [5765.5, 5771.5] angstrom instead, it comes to 5766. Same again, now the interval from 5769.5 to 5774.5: 5773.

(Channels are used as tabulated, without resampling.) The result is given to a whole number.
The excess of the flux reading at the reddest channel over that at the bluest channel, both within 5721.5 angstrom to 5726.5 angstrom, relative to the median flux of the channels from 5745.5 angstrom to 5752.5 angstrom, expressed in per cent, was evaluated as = 10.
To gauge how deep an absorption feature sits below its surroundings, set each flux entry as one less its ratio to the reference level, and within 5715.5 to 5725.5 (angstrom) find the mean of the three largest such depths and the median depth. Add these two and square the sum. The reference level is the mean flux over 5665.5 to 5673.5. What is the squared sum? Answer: 0.060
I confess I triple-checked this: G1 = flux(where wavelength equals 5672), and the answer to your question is 1.916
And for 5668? 1.818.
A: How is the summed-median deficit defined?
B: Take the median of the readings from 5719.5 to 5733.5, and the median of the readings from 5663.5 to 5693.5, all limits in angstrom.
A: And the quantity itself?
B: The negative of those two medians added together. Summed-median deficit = -3.67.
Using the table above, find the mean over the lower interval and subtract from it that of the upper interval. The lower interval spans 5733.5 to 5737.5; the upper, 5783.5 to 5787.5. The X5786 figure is 0.096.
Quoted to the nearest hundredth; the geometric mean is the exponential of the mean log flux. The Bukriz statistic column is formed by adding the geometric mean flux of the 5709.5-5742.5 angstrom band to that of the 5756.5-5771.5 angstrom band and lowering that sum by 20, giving -16.29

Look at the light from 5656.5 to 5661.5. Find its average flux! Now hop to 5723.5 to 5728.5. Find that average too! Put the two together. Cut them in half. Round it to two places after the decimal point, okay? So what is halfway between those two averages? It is 1.78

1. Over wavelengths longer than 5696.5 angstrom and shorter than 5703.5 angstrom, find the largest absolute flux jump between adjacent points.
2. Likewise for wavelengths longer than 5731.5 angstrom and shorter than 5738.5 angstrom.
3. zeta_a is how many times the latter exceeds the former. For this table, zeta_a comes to 1.9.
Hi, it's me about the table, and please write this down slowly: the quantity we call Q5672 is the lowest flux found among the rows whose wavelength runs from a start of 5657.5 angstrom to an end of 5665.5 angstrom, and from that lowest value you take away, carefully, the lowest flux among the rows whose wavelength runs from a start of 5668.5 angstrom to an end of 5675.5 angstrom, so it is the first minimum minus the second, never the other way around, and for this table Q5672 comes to -0.014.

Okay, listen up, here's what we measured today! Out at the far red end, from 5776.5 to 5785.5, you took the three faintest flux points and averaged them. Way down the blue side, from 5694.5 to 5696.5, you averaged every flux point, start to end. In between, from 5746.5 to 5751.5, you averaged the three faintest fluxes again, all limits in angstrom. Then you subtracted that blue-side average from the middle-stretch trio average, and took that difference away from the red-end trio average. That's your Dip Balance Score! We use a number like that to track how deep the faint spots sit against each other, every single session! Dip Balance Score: 1.84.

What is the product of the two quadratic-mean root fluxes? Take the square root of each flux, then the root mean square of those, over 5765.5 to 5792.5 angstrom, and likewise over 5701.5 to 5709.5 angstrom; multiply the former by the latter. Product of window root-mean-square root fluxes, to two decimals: 1.83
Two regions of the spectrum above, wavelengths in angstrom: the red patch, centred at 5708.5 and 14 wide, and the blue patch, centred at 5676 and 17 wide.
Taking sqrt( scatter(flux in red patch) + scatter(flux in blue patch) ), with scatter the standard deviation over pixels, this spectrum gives 0.28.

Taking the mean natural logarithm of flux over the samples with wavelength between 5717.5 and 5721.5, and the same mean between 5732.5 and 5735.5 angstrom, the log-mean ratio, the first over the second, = 0.86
